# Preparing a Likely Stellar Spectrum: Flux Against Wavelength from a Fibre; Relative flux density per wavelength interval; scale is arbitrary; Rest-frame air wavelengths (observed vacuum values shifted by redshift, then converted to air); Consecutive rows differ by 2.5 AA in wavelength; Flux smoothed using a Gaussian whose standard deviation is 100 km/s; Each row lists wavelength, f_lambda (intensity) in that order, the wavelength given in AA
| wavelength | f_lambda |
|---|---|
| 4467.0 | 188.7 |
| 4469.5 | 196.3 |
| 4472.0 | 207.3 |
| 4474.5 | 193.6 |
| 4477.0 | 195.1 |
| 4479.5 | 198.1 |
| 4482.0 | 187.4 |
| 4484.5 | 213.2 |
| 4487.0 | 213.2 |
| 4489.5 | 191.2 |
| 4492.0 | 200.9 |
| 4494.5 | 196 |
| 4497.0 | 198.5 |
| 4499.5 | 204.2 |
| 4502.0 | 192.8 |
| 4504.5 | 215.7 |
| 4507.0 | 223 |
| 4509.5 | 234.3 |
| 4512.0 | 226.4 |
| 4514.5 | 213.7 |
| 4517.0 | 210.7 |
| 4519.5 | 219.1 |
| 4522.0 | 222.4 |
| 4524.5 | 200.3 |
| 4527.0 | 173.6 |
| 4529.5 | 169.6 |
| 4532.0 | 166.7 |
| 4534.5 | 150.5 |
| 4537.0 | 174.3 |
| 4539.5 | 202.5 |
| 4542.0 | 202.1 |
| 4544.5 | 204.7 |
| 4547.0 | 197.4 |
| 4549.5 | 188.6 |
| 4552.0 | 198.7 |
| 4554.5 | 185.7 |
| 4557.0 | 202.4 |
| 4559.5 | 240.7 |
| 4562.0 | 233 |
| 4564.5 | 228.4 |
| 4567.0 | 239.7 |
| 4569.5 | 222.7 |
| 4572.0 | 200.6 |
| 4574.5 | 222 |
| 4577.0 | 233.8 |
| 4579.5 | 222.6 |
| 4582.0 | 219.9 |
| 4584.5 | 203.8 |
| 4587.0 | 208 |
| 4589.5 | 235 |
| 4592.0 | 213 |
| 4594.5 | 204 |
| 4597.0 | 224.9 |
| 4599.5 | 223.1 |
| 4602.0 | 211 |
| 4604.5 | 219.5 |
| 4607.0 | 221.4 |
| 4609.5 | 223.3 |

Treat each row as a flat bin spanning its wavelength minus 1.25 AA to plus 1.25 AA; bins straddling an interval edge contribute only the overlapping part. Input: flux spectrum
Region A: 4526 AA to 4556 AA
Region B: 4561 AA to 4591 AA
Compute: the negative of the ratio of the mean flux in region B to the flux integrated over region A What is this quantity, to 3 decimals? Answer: -0.040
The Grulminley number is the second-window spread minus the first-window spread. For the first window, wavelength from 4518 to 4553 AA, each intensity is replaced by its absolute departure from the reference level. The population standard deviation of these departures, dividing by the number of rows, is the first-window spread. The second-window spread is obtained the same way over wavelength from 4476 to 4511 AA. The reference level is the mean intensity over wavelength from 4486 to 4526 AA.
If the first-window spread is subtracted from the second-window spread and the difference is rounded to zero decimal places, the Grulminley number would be -10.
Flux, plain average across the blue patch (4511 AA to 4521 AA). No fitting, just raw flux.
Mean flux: 217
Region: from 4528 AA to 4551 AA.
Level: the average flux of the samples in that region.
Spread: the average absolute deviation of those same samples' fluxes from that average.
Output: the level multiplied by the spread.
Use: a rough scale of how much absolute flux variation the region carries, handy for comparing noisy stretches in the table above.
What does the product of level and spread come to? 3071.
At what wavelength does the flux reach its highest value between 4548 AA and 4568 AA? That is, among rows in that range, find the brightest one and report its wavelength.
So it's 4559.5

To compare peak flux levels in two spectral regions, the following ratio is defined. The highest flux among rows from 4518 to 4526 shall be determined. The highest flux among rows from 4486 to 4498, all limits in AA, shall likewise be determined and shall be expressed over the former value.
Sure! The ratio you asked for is 0.96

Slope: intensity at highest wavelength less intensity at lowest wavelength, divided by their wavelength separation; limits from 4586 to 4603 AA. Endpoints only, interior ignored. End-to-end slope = 0.2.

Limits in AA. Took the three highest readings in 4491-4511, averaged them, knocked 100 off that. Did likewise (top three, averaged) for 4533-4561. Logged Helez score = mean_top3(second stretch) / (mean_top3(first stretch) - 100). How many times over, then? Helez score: 1.74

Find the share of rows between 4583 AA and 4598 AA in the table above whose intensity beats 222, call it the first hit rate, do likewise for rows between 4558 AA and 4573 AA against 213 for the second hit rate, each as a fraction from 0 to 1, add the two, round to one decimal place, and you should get 1.2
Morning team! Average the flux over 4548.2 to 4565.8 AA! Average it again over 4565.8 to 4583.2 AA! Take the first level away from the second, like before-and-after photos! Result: 12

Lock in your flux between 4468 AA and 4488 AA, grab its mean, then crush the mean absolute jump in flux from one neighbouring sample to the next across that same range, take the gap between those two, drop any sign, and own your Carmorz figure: 191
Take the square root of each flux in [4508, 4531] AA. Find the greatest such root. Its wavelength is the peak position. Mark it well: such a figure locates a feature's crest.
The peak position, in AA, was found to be 4509.5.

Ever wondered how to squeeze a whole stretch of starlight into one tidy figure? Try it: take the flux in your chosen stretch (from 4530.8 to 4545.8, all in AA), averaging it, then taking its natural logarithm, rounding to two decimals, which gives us 5.21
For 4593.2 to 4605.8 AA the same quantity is 5.38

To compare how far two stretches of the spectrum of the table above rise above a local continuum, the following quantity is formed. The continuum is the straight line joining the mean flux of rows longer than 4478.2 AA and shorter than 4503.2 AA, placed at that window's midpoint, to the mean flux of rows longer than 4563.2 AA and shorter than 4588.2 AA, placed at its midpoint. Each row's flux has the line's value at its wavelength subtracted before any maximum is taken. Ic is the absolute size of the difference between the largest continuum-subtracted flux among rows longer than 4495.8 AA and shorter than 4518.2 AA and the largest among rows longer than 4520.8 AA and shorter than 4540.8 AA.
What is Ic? 15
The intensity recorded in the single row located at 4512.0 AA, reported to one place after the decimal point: 226.4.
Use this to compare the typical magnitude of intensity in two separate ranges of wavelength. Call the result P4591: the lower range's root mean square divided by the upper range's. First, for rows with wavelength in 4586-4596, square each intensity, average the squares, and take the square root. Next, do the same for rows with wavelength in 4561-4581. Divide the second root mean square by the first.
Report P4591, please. 1.05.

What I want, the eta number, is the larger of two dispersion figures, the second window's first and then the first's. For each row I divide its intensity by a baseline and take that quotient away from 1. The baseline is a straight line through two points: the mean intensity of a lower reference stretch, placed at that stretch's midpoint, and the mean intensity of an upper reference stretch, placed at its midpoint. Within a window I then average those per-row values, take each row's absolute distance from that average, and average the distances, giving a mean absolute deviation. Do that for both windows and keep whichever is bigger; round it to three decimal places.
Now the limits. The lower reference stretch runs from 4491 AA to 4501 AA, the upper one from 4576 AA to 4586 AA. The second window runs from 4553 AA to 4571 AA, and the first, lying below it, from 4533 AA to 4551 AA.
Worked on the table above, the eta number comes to 0.071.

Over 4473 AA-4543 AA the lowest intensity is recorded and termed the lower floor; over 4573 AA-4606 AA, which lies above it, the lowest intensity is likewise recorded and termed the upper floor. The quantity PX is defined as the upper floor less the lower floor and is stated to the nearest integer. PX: 53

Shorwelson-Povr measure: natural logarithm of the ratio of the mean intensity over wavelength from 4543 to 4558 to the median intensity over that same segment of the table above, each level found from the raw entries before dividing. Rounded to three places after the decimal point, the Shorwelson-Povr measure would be -0.009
